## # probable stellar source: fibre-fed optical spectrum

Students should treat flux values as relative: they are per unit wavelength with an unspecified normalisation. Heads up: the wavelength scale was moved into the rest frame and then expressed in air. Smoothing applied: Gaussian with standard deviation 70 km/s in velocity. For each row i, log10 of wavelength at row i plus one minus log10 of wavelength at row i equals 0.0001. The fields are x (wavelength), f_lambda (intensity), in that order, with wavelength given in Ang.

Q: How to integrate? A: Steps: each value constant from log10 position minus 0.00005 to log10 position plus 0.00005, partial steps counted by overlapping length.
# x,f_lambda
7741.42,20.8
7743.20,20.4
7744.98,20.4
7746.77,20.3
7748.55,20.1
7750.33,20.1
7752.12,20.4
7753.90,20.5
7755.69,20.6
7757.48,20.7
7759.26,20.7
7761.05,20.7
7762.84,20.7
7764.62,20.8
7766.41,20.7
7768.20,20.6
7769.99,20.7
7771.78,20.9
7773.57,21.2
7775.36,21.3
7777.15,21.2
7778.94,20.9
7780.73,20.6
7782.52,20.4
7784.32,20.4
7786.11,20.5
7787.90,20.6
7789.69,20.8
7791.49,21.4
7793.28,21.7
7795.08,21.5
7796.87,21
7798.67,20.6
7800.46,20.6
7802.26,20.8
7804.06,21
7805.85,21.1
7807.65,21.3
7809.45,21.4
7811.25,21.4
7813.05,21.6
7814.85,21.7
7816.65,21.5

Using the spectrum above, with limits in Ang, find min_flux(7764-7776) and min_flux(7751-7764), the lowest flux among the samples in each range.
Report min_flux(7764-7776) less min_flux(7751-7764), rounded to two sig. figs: 0.20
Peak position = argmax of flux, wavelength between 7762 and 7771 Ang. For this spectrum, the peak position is 7764.62 Ang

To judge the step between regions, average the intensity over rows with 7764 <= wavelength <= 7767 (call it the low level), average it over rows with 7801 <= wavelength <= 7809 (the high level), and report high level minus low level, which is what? 0.30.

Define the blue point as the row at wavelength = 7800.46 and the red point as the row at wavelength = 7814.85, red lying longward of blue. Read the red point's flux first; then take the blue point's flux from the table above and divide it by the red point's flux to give 0.95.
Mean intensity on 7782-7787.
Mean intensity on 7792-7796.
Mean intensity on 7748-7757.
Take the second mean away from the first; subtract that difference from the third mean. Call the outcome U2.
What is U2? 21.5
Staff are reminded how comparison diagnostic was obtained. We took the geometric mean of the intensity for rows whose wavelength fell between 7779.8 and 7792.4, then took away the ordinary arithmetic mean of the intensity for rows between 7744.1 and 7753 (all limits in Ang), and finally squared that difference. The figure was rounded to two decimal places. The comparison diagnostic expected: 0.17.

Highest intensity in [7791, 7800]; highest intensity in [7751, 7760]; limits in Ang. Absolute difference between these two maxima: 1.00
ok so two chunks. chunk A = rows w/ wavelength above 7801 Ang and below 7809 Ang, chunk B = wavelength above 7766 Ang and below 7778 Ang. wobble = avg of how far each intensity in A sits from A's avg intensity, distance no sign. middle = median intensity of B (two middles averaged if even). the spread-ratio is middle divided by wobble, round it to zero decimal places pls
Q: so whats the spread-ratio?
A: 139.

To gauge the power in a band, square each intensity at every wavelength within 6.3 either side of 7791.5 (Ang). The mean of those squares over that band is 444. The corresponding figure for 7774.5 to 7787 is 431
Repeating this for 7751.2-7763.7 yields 425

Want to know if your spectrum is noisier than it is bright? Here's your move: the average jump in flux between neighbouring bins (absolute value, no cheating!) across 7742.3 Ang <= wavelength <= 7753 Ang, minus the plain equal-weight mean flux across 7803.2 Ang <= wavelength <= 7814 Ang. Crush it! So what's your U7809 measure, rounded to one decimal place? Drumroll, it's -21.2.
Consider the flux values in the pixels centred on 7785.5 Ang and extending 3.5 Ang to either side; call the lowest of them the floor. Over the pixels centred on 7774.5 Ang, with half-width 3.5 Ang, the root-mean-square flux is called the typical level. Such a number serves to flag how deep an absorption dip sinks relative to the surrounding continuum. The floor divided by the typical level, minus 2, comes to -1.04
